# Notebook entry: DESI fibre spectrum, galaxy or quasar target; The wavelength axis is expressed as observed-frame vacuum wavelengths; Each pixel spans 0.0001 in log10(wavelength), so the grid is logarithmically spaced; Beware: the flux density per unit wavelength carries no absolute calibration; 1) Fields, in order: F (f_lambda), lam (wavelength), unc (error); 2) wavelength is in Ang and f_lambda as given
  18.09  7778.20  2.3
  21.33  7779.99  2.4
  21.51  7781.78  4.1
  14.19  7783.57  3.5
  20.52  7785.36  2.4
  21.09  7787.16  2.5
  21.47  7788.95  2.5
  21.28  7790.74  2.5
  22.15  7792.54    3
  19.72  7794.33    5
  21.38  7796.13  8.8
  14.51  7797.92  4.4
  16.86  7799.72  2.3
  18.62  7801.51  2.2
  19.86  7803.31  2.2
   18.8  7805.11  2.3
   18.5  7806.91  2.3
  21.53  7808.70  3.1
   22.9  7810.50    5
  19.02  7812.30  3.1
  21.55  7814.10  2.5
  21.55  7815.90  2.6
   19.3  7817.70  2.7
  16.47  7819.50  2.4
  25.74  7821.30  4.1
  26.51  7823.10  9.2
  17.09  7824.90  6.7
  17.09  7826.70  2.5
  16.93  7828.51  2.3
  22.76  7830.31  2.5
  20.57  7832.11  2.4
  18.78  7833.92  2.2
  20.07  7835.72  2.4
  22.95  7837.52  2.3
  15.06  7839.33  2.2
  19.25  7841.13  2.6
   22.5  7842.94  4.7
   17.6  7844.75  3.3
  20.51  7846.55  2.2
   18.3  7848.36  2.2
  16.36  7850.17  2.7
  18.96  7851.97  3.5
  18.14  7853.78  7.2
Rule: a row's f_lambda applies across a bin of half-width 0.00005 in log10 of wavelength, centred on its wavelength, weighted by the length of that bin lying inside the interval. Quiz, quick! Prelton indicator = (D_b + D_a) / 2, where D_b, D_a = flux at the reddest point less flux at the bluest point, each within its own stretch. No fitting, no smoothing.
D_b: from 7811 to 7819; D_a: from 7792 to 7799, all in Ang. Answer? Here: -3.7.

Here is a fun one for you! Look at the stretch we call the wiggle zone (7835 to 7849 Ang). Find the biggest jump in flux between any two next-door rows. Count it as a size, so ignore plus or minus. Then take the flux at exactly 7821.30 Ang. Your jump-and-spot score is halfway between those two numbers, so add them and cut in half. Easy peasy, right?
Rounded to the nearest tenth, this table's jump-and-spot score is 16.8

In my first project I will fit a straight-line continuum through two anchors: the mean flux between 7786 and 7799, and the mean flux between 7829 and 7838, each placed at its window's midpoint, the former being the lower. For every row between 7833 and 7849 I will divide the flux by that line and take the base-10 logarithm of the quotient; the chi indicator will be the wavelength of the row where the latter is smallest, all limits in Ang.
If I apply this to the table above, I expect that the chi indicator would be 7839.33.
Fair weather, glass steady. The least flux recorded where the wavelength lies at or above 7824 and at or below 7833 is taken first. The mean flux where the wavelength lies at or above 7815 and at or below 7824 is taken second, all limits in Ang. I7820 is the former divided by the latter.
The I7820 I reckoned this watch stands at 0.77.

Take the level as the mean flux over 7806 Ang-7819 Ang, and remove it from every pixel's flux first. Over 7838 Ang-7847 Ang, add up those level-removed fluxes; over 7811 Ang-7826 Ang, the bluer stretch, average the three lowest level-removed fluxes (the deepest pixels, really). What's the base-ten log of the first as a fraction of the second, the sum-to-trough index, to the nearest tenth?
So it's 0.4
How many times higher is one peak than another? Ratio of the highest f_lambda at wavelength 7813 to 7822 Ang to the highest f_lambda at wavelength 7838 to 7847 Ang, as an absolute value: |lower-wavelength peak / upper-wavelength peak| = 1.14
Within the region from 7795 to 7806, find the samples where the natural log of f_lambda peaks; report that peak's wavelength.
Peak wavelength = 7796.13 Ang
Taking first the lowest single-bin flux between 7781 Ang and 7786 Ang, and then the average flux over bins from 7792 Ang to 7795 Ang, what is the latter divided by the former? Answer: 1.5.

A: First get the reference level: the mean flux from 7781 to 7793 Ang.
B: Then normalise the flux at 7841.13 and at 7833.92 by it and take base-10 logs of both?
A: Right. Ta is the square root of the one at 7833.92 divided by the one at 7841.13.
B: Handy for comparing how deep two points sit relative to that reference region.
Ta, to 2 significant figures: 1.2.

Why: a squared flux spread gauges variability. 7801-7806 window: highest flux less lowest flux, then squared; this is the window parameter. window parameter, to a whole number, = 2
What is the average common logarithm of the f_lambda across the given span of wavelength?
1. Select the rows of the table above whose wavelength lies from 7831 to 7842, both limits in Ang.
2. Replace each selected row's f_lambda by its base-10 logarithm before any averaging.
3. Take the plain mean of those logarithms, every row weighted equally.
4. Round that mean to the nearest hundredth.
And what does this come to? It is 1.29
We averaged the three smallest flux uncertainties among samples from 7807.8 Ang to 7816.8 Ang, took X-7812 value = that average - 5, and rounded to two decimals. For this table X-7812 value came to -2.27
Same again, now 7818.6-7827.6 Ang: -2.00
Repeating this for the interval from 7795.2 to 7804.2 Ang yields -2.77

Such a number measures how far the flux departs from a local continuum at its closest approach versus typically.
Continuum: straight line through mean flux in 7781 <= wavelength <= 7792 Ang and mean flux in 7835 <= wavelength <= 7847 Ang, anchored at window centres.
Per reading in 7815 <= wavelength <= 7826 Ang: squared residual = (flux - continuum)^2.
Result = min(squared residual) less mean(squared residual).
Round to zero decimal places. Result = -17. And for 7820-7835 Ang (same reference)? -13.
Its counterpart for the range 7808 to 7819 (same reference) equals -3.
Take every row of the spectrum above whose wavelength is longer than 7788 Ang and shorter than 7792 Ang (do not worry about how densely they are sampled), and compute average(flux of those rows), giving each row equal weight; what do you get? 21.4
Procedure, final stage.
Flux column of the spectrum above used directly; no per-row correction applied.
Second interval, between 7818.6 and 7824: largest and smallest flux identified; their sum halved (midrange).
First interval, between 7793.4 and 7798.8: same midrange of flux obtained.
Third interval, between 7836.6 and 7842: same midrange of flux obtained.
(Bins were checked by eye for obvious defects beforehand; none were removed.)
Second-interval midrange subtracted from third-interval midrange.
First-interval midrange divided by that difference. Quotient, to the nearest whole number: -7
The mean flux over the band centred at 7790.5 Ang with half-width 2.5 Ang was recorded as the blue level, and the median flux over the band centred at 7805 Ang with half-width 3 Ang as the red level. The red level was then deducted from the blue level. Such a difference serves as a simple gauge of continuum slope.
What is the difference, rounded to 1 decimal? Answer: 2.8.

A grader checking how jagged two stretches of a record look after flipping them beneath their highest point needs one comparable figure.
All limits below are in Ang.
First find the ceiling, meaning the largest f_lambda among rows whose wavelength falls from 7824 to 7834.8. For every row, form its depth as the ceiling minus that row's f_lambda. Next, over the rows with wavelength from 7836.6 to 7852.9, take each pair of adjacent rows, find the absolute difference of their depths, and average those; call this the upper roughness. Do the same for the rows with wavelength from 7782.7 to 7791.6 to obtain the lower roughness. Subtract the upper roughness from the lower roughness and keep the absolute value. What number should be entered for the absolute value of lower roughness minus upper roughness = 1.9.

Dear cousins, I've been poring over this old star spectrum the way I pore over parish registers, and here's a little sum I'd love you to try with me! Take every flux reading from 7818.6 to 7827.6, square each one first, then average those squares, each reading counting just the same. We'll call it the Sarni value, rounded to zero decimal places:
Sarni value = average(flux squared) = 444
